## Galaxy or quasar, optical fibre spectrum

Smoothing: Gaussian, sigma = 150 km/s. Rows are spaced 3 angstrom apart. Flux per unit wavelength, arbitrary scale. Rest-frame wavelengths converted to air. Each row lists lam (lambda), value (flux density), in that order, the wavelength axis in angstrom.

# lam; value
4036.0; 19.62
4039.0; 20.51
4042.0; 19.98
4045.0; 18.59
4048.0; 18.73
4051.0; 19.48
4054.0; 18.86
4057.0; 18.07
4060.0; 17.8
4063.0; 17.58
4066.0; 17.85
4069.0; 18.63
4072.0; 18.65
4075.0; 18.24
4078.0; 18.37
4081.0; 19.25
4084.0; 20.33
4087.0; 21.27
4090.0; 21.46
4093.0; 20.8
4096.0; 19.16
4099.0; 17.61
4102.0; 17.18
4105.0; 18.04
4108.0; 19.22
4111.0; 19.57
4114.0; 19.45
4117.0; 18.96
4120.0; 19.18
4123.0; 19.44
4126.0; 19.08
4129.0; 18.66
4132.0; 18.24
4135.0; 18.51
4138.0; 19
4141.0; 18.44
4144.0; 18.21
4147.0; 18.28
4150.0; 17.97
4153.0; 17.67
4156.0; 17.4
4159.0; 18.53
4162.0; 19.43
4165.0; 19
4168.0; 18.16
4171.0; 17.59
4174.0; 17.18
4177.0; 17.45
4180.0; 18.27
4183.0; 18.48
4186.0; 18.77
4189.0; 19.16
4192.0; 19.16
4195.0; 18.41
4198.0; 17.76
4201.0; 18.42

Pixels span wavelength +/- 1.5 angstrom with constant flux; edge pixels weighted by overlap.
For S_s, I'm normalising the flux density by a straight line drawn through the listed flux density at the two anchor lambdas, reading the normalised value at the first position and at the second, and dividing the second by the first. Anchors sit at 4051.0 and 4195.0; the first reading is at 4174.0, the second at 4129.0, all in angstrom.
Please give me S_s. 1.07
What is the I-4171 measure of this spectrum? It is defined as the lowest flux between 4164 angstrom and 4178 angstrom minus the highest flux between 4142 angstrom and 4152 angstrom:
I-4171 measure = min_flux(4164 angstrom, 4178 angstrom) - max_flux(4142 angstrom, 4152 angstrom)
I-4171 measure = -1.10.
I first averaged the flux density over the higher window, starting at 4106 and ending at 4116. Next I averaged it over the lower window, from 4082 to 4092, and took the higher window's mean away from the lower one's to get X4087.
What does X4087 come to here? 1.6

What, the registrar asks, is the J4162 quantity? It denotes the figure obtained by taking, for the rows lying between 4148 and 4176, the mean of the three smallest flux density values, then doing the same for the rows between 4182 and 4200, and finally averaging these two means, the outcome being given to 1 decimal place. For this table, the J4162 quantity 17.8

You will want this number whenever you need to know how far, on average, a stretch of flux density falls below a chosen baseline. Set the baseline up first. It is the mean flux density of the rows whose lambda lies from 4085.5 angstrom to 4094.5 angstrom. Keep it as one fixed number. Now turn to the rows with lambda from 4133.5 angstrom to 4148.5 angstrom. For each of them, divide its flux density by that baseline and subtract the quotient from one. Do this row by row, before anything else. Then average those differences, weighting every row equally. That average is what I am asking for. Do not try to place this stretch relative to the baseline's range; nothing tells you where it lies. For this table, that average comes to 0.127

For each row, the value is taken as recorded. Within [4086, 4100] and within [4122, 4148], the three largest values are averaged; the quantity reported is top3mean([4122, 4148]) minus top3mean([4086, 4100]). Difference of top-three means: -2.0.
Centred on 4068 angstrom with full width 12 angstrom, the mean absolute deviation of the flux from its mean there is 0.46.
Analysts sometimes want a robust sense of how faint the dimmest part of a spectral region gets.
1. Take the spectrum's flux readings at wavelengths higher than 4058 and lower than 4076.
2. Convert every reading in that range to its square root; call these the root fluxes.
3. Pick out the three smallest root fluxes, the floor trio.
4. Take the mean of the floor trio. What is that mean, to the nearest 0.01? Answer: 4.21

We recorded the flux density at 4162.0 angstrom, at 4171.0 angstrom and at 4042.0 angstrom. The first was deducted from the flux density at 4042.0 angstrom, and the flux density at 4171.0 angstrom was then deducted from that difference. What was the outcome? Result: -17.0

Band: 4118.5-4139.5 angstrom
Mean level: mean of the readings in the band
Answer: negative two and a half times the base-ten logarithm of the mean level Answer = -3.190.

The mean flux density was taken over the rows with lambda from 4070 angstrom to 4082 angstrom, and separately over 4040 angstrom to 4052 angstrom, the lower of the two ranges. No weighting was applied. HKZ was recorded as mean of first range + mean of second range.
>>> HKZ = 37.8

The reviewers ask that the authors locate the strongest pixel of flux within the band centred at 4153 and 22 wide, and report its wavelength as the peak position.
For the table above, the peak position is 4162.0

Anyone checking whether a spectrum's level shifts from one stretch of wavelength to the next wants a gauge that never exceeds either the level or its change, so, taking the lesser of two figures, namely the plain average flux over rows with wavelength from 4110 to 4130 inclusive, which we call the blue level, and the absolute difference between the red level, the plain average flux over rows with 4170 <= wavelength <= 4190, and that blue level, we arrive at 1.1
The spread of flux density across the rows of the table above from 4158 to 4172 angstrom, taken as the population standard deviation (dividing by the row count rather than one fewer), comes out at 0.64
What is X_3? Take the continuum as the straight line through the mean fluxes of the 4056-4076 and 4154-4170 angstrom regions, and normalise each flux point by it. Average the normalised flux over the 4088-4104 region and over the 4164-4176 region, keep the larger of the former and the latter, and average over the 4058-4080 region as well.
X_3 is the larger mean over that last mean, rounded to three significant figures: 1.05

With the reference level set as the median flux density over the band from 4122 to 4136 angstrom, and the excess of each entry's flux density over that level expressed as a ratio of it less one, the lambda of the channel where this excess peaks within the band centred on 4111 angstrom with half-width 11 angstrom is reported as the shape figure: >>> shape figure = 4111.0 angstrom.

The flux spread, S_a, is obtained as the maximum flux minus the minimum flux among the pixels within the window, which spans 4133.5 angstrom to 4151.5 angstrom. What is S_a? 1.0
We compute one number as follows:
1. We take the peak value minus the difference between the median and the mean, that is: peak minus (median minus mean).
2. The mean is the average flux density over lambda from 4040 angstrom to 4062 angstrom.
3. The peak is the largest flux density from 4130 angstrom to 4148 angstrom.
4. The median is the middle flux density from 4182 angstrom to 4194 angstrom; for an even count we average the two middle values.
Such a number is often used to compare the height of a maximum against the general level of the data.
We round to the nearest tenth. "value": 18.8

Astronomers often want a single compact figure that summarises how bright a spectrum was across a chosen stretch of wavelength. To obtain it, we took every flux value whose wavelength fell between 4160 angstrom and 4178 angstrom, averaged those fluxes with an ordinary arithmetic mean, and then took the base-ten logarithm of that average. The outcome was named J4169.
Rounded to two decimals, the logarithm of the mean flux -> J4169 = 1.26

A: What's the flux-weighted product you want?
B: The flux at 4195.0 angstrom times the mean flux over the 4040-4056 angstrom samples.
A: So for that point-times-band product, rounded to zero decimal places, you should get 352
